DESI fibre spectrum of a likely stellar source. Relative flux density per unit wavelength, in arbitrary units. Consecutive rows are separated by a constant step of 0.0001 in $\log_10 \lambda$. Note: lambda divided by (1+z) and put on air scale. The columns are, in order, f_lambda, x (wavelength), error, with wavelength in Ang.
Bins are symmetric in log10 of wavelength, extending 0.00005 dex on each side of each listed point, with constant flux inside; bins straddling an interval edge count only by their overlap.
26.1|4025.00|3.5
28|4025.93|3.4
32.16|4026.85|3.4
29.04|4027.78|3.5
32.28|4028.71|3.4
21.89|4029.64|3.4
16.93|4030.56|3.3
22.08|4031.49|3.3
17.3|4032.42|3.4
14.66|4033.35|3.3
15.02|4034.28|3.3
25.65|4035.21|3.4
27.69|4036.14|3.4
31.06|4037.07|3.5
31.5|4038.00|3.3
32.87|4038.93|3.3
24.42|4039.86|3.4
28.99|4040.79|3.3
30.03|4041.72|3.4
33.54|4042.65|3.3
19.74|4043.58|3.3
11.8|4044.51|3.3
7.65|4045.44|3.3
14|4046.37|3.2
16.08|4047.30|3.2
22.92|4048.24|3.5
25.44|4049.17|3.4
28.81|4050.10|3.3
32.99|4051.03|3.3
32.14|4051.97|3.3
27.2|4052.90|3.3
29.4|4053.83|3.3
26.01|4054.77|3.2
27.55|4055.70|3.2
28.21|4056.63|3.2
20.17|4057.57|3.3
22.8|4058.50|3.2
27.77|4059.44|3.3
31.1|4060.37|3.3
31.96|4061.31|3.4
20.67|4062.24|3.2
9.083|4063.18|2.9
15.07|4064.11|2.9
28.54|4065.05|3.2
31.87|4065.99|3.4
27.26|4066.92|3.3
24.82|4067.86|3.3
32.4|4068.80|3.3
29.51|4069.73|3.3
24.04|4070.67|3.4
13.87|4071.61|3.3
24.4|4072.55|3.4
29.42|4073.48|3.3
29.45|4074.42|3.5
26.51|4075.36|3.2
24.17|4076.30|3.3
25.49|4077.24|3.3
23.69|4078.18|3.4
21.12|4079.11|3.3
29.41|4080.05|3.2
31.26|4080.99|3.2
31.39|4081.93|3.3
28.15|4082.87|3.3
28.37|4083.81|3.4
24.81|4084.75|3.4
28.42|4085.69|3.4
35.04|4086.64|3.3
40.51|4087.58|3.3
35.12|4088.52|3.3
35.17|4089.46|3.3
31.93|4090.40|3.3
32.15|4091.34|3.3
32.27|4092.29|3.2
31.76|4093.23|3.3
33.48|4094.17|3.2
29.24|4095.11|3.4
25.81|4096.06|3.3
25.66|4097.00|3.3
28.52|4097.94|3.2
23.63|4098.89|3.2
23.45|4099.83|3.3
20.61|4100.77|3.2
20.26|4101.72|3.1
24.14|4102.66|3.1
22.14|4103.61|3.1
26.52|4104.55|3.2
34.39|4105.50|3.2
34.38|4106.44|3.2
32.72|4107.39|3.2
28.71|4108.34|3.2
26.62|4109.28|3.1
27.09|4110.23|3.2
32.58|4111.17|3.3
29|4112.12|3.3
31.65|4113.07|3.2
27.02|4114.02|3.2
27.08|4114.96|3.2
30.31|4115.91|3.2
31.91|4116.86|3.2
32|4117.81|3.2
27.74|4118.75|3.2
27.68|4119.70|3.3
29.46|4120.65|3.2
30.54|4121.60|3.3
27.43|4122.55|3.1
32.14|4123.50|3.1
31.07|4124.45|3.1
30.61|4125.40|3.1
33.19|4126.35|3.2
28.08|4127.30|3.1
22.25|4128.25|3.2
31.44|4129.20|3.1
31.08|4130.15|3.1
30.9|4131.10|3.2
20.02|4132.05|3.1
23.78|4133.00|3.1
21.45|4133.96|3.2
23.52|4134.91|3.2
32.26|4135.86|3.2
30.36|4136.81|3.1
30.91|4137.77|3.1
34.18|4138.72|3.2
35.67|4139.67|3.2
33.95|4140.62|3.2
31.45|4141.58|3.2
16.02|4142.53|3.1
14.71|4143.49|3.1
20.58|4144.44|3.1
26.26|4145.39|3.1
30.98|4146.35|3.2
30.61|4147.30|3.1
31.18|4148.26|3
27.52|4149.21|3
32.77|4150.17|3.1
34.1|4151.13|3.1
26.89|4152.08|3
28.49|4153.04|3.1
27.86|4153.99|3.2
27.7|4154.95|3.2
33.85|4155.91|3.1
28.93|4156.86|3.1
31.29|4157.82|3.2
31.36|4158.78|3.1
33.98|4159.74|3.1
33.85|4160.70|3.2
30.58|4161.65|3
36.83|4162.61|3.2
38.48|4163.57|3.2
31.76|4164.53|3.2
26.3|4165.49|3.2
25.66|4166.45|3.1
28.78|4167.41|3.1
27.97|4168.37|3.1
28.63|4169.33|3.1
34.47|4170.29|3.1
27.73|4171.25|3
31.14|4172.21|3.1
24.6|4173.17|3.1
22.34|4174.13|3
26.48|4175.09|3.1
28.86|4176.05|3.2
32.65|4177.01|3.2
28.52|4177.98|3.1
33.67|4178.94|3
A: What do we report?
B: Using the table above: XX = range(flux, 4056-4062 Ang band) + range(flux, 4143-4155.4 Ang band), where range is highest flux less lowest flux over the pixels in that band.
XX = 31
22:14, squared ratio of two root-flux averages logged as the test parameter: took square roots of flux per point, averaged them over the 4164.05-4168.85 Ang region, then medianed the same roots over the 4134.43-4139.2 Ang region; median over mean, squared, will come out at 1.10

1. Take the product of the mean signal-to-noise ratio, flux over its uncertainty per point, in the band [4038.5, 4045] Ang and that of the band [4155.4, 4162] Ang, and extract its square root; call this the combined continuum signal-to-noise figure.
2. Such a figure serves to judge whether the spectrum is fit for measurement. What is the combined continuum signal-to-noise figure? 8.9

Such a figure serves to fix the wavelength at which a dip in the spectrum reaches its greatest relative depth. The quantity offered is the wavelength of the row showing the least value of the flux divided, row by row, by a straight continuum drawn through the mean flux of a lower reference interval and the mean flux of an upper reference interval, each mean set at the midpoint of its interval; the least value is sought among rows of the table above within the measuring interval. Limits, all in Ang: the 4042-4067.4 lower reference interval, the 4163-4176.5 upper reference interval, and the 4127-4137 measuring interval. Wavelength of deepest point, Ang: 4132.05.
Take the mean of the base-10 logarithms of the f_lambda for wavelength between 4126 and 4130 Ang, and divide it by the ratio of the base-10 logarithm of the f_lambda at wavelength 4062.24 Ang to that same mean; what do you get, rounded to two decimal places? 1.61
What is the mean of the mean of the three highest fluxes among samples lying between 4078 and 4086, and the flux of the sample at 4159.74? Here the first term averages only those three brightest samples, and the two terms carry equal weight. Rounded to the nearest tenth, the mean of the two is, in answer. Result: 32.3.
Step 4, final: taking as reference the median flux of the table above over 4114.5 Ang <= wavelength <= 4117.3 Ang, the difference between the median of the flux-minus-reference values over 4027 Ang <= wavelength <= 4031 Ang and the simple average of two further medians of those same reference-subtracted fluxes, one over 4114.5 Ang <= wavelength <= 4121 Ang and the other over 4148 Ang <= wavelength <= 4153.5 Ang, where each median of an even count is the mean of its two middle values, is -4.2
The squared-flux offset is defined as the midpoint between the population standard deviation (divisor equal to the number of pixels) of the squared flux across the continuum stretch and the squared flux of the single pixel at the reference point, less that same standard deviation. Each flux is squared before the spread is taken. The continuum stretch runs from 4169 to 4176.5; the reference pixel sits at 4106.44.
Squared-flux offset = 491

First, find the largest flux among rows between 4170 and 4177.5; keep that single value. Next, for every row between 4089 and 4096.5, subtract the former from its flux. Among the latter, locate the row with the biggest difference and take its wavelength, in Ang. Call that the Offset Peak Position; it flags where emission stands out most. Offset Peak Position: 4089.46 Ang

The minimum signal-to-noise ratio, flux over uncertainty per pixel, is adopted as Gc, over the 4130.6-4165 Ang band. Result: 4.7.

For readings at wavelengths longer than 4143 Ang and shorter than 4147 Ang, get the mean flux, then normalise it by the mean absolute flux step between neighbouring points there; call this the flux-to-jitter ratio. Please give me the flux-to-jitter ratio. 4.3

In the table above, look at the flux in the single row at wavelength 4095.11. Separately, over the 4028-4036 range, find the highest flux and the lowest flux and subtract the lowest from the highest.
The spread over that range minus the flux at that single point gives -12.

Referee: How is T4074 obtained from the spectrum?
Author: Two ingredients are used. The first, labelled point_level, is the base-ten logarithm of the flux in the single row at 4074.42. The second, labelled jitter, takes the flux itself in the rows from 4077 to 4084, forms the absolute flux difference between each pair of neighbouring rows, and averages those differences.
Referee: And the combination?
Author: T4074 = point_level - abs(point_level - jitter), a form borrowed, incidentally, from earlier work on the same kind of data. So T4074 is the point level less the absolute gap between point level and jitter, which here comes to 0.35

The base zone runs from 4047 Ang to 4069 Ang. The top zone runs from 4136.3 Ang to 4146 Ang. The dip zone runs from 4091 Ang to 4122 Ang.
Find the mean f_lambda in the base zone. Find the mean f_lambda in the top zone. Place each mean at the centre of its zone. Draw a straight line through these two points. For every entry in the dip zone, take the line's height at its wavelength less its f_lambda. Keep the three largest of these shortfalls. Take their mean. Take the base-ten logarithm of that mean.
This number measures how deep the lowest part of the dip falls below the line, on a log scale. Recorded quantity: 0.8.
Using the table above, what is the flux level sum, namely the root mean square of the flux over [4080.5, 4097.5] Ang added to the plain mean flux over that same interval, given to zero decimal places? 63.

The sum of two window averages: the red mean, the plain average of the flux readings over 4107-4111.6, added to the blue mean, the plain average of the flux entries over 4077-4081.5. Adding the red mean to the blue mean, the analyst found 56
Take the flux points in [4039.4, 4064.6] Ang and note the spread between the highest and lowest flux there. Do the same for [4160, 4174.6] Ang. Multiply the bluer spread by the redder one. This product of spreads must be 418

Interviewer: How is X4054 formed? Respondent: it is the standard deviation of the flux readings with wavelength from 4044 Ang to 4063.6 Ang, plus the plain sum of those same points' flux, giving 501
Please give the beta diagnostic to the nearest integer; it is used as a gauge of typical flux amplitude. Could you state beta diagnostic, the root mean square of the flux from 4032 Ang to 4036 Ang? 19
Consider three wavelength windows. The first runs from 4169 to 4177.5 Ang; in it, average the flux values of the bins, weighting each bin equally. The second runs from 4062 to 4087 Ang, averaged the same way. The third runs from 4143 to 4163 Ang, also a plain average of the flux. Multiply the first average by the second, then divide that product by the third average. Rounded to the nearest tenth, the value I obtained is 25.0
